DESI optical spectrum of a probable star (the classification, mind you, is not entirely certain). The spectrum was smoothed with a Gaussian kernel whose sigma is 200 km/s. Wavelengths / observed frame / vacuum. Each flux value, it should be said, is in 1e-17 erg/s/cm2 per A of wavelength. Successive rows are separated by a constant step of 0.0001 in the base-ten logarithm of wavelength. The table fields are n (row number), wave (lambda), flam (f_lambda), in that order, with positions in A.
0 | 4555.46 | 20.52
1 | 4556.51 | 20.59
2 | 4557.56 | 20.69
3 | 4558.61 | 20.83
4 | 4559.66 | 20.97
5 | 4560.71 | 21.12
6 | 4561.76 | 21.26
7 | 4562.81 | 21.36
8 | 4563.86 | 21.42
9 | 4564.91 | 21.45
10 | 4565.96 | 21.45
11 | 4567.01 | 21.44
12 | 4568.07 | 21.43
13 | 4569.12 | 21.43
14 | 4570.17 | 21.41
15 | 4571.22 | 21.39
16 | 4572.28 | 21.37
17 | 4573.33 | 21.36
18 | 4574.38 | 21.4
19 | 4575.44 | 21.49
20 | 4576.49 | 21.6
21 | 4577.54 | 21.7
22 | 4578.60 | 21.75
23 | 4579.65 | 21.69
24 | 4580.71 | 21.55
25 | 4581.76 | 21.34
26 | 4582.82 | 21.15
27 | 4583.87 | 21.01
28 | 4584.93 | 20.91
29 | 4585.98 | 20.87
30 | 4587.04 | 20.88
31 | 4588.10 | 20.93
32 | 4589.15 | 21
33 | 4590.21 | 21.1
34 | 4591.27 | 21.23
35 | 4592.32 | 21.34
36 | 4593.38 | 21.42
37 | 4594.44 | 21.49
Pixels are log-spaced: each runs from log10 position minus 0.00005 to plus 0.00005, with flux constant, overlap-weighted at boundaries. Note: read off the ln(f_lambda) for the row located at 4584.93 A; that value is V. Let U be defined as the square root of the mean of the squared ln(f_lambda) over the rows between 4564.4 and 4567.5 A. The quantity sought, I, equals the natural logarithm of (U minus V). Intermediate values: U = 3.07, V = 3.04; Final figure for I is -3.68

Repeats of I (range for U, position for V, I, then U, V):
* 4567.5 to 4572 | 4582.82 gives -4.39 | 3.06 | 3.05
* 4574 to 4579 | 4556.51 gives -3.05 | 3.07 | 3.02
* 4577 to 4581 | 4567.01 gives -4.53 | 3.08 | 3.07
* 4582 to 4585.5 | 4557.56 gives -4.14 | 3.05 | 3.03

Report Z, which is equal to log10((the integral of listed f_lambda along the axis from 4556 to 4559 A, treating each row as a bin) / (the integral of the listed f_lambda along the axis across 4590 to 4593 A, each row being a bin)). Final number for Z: -0.012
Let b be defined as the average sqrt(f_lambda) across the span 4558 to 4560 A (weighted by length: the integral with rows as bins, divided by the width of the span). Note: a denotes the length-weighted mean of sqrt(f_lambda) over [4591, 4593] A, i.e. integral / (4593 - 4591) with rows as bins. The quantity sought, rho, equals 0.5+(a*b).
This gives 21.6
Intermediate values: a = 4.63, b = 4.57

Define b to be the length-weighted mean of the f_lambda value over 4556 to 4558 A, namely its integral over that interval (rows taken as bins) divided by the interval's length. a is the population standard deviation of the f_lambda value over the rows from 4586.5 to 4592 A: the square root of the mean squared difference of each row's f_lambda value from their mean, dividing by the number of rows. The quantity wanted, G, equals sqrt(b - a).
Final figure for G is 4.528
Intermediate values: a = 0.13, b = 20.6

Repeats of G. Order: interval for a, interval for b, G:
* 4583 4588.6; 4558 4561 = 4.572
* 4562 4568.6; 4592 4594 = 4.616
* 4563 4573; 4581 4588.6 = 4.583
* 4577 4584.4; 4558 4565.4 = 4.575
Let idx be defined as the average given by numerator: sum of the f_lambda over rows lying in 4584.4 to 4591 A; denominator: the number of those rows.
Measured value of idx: 20.9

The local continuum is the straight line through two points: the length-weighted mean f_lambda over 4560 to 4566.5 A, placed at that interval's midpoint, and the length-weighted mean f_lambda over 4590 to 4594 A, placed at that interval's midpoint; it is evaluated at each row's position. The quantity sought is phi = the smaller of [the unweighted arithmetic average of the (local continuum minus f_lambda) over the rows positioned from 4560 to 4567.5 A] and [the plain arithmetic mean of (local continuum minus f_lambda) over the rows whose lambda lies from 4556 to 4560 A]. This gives -0.008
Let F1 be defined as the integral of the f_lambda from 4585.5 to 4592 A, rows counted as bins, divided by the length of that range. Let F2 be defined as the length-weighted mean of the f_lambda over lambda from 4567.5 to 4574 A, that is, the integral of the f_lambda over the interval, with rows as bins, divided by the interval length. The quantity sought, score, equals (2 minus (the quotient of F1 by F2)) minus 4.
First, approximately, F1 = 21.0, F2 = 21.4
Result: -2.98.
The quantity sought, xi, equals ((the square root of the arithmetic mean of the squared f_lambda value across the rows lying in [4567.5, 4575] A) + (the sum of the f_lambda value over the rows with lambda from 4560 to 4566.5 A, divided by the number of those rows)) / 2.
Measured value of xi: 21.4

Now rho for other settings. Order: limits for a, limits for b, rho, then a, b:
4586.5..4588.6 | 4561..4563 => 21.5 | 4.56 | 4.61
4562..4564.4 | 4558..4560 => 21.6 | 4.63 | 4.57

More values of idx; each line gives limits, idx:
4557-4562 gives 21.0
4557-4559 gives 20.8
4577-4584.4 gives 21.5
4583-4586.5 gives 20.9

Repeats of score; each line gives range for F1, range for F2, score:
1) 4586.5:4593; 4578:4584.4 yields -2.98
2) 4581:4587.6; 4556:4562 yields -3.01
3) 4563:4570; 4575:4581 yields -2.99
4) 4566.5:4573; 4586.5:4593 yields -3.01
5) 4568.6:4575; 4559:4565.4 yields -3.01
